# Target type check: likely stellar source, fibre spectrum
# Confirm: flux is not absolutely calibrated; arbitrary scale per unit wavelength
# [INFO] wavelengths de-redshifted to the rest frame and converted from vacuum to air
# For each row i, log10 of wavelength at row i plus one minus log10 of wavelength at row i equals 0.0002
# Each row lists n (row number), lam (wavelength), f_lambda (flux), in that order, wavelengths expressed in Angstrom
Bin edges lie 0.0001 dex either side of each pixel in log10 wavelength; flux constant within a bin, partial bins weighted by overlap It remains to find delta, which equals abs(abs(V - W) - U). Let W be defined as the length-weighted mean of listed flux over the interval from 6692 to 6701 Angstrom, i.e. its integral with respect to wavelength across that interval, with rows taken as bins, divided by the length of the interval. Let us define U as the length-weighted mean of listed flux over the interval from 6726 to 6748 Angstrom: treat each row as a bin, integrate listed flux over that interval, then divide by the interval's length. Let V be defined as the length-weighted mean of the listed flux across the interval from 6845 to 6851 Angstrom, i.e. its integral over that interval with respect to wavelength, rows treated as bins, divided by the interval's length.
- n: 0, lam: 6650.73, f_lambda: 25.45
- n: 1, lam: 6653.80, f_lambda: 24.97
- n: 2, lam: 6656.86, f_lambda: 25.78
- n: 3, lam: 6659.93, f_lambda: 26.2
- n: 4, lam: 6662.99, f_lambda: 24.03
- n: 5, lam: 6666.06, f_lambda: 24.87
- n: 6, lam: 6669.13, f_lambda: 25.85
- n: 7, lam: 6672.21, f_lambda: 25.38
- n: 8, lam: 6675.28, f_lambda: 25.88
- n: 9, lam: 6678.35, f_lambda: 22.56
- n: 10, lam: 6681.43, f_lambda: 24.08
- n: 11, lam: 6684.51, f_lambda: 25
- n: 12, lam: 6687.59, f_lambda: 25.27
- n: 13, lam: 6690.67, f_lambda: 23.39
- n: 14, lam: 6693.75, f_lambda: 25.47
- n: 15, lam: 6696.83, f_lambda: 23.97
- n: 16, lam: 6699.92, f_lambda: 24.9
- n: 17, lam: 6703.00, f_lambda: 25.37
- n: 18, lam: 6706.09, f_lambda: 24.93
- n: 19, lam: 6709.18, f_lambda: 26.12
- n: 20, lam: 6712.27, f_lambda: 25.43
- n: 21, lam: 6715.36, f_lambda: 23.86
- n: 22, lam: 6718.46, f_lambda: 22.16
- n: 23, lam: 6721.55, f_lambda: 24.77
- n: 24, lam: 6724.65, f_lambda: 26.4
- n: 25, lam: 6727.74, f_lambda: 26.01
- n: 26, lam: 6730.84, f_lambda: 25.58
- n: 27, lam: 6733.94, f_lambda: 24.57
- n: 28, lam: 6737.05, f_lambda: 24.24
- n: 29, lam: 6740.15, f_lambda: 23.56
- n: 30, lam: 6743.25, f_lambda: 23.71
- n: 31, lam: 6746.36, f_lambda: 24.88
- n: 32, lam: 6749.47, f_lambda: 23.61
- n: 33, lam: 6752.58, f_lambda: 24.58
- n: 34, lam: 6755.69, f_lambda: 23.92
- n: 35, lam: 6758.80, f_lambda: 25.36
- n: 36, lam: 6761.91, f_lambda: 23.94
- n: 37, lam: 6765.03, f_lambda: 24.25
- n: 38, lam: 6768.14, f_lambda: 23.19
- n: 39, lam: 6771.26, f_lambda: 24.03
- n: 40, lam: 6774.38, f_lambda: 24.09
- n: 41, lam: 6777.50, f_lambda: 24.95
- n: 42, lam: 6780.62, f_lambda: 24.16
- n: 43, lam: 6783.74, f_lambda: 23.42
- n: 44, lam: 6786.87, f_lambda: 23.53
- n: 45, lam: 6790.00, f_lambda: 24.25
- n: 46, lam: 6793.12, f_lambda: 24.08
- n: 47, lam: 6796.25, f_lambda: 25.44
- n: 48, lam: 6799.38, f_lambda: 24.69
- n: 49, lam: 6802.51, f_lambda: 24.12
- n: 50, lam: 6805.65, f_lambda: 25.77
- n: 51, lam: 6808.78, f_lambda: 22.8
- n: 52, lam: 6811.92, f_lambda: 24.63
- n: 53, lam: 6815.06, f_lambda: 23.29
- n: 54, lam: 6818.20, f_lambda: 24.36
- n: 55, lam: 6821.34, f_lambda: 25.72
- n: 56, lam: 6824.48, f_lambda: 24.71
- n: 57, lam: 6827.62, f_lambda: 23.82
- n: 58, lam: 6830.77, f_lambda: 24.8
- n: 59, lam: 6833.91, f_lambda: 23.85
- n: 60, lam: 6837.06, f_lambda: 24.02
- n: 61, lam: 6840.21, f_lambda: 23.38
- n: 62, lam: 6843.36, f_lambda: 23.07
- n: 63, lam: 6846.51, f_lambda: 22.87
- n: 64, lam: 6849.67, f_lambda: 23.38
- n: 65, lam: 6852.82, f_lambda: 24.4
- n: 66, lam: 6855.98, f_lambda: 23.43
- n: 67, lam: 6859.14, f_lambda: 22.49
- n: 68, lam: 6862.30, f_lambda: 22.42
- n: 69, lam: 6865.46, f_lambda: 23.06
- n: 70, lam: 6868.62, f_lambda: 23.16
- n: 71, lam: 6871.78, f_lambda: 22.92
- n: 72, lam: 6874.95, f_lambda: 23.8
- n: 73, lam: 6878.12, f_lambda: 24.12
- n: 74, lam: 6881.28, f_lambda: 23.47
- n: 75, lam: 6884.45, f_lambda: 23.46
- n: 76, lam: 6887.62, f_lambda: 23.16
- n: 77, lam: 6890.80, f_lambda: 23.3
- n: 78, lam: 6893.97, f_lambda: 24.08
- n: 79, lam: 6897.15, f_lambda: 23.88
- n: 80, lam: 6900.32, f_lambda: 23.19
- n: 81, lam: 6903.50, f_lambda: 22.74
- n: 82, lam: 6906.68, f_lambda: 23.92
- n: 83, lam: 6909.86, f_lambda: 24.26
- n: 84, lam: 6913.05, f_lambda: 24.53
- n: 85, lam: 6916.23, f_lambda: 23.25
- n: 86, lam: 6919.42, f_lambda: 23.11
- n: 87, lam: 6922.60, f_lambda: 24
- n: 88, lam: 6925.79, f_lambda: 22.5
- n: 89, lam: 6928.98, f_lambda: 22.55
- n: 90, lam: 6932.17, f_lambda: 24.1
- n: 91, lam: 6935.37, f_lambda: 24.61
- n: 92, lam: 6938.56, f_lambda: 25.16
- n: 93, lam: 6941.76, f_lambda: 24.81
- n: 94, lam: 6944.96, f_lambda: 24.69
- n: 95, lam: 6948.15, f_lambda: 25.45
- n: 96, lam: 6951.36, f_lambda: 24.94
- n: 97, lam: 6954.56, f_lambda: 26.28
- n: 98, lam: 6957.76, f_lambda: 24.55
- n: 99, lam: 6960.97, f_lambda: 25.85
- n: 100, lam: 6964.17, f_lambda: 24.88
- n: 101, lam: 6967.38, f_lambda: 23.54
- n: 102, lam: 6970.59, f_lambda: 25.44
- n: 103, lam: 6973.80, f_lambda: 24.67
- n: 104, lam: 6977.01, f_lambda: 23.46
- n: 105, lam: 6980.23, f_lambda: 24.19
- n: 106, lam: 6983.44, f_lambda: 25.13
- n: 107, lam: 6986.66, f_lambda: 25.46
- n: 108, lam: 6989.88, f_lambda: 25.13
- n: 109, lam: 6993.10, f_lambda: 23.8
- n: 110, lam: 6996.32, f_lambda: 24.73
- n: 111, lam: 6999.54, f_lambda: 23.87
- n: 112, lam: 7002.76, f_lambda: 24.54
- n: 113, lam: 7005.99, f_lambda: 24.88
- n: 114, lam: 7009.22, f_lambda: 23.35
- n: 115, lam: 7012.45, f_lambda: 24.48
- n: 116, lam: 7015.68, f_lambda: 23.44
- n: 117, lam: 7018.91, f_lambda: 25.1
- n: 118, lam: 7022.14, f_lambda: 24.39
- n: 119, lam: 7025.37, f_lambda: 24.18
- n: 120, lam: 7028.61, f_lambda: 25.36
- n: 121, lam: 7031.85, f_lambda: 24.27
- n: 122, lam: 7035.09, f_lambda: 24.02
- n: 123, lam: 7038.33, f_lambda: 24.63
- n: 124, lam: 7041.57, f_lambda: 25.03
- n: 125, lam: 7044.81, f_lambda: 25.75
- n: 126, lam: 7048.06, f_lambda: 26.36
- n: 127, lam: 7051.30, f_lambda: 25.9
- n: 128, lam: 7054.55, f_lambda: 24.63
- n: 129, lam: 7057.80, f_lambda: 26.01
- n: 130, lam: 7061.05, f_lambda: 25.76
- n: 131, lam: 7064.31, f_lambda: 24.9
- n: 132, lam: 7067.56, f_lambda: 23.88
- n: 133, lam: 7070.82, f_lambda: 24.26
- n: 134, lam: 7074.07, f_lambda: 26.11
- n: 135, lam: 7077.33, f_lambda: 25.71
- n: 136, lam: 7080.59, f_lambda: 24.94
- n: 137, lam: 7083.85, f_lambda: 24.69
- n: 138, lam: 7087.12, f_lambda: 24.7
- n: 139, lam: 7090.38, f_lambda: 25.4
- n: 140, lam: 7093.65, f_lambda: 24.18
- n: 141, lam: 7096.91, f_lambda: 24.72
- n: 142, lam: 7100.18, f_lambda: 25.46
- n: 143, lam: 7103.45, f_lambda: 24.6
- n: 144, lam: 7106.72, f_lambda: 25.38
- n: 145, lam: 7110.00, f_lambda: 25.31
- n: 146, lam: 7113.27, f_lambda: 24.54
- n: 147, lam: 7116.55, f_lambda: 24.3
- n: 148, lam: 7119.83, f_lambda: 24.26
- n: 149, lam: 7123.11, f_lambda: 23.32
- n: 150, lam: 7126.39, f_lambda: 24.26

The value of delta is 23.0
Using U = 24.7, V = 23.1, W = 24.7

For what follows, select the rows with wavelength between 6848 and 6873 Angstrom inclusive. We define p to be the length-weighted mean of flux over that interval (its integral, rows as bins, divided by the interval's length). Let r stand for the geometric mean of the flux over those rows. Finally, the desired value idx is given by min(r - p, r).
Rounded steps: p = 23.2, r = 23.2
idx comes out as -0.009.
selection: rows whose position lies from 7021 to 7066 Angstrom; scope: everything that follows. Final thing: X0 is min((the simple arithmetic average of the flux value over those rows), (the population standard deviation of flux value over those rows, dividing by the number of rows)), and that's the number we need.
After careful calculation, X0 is 0.74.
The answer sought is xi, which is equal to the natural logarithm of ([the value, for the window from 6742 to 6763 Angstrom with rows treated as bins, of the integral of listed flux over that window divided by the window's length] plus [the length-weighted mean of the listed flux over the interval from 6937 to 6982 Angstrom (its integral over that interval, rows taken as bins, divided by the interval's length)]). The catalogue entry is 3.89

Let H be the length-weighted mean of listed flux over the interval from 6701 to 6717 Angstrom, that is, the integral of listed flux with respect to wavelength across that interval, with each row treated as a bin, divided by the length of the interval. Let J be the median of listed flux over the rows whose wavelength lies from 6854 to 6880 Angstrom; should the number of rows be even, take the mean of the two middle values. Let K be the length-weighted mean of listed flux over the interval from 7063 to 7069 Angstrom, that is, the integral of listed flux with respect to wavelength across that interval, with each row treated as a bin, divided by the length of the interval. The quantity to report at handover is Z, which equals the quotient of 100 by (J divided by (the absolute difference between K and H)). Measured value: 3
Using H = 25.1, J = 23.1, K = 24.4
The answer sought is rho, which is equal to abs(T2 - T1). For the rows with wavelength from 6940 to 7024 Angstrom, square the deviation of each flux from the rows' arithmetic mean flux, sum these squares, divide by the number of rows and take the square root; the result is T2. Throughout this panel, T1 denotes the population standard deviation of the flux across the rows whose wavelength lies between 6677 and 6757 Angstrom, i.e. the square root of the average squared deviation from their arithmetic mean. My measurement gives 0.29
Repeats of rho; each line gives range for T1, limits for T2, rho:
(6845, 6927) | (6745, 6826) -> 0.17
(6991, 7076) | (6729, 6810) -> 0.09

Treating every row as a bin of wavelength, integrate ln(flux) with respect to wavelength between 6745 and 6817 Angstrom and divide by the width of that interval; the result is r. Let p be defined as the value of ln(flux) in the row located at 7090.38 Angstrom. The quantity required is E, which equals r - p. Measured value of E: -0.048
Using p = 3.235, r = 3.19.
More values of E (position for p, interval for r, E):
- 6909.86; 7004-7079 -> 0.025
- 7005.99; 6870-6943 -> -0.050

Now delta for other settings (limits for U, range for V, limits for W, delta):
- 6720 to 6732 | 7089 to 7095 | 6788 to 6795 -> 25.1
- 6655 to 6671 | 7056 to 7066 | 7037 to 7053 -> 25.3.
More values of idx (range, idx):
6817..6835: -0.041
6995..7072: -0.016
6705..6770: -0.015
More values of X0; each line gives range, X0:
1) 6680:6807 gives 0.89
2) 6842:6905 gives 0.52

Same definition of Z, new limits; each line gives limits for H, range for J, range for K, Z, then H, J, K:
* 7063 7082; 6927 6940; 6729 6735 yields 1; 25.0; 24.4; 25.2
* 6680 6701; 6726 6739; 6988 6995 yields 0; 24.6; 25.1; 24.5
